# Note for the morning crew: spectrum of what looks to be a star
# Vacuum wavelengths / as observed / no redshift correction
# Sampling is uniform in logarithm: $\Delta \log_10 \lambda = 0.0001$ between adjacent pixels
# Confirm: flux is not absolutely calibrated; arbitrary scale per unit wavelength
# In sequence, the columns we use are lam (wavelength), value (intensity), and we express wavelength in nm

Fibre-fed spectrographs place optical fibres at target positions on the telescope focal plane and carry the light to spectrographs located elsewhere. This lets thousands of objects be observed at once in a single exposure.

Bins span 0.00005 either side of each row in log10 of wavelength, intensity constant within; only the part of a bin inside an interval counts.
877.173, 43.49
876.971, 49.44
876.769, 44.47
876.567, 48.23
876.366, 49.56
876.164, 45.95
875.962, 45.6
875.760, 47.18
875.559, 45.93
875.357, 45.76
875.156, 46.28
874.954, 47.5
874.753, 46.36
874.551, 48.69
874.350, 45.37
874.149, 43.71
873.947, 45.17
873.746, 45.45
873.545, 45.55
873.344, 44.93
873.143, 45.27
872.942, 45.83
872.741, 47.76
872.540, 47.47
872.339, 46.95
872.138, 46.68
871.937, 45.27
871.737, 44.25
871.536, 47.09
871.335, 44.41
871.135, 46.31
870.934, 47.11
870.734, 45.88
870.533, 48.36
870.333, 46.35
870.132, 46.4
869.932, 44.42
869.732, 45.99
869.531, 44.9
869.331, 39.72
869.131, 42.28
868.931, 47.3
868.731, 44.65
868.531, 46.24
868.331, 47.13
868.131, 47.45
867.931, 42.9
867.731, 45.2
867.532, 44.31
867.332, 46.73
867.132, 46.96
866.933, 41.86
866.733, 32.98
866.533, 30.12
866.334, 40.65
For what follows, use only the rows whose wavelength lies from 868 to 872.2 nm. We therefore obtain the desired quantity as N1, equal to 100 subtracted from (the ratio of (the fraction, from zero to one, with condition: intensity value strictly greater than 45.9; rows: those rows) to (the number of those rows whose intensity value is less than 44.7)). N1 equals -99.9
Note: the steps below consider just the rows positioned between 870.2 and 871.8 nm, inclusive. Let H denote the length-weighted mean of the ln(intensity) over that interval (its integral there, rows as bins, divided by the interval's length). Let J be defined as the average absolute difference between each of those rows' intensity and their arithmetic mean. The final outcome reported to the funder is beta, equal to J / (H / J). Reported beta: 0.28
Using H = 3.83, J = 1.03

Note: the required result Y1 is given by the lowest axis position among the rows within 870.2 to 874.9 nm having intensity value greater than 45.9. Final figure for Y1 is 870.333 nm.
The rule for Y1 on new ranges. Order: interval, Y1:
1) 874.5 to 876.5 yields 874.551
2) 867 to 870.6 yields 867.132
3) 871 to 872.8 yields 871.135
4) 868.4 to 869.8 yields 868.531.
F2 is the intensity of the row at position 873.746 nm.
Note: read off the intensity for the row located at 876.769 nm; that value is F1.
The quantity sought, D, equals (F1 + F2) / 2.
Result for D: 45.0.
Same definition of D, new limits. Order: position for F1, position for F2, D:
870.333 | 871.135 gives 46.3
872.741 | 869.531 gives 46.3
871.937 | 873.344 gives 45.1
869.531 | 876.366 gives 47.2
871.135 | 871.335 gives 45.4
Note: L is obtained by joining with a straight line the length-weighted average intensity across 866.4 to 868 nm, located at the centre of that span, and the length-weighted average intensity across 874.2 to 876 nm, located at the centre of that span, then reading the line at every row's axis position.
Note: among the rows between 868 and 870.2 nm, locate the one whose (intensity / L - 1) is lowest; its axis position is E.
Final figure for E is 869.331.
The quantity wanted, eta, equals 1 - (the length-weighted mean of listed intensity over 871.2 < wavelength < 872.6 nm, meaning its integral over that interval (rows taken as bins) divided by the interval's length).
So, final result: -45.0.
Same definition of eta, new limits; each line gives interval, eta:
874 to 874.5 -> -44.0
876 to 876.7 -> -46.6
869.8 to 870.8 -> -45.3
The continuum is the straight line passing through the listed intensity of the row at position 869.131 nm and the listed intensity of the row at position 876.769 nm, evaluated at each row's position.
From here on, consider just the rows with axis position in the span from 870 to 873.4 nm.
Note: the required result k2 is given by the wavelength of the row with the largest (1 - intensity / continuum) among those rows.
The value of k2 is 871.737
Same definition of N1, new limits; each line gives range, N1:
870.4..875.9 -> -99.8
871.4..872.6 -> -99.3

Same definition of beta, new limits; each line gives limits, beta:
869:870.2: 1.02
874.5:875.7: 0.21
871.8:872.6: 0.11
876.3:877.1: 0.77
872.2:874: 0.21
